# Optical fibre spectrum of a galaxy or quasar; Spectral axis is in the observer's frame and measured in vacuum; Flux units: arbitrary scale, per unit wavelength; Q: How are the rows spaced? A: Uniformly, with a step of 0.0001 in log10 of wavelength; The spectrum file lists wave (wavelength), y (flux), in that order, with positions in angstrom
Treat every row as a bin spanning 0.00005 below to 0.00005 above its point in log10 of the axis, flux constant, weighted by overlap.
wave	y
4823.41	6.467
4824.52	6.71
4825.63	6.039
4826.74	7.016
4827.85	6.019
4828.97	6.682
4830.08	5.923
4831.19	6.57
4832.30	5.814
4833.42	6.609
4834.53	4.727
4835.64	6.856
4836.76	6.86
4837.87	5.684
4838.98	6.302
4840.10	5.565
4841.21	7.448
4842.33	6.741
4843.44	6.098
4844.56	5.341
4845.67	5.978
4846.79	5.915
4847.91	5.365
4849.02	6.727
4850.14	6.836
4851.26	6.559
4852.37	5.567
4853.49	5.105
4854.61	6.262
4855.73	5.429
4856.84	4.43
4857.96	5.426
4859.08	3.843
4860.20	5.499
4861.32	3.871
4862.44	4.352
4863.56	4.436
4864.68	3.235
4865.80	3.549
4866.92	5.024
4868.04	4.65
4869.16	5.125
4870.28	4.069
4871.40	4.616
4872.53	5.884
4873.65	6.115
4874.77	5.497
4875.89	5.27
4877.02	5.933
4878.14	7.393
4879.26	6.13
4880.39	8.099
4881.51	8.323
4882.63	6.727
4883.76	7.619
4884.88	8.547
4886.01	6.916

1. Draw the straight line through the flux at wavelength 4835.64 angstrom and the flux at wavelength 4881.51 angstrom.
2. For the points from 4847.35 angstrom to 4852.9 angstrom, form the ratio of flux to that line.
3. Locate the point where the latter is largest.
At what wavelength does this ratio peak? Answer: 4850.14 angstrom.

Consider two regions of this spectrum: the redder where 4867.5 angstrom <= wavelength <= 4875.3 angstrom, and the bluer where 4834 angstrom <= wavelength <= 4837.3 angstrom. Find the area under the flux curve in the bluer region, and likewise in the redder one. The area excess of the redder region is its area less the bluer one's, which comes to 20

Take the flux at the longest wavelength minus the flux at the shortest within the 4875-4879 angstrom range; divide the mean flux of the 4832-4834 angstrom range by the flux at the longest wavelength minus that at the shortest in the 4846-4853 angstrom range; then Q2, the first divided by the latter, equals -0.12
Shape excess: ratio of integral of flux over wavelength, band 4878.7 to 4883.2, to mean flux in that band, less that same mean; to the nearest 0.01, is -2.82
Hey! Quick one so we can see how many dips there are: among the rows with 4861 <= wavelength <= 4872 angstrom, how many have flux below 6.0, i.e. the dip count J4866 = 10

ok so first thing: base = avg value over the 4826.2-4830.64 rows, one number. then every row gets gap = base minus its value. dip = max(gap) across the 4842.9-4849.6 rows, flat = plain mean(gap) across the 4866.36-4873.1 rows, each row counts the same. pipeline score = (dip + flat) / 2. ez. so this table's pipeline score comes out 1.29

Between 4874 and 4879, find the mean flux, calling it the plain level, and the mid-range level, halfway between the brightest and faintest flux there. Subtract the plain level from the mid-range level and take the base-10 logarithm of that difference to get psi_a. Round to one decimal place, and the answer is -0.5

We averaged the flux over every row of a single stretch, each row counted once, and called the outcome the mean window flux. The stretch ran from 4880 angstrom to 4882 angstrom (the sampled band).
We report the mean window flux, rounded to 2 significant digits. 8.2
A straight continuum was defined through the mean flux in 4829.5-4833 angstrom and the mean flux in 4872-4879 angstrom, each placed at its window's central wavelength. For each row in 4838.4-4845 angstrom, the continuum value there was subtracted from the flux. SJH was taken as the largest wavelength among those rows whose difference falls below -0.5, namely 4844.56 angstrom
